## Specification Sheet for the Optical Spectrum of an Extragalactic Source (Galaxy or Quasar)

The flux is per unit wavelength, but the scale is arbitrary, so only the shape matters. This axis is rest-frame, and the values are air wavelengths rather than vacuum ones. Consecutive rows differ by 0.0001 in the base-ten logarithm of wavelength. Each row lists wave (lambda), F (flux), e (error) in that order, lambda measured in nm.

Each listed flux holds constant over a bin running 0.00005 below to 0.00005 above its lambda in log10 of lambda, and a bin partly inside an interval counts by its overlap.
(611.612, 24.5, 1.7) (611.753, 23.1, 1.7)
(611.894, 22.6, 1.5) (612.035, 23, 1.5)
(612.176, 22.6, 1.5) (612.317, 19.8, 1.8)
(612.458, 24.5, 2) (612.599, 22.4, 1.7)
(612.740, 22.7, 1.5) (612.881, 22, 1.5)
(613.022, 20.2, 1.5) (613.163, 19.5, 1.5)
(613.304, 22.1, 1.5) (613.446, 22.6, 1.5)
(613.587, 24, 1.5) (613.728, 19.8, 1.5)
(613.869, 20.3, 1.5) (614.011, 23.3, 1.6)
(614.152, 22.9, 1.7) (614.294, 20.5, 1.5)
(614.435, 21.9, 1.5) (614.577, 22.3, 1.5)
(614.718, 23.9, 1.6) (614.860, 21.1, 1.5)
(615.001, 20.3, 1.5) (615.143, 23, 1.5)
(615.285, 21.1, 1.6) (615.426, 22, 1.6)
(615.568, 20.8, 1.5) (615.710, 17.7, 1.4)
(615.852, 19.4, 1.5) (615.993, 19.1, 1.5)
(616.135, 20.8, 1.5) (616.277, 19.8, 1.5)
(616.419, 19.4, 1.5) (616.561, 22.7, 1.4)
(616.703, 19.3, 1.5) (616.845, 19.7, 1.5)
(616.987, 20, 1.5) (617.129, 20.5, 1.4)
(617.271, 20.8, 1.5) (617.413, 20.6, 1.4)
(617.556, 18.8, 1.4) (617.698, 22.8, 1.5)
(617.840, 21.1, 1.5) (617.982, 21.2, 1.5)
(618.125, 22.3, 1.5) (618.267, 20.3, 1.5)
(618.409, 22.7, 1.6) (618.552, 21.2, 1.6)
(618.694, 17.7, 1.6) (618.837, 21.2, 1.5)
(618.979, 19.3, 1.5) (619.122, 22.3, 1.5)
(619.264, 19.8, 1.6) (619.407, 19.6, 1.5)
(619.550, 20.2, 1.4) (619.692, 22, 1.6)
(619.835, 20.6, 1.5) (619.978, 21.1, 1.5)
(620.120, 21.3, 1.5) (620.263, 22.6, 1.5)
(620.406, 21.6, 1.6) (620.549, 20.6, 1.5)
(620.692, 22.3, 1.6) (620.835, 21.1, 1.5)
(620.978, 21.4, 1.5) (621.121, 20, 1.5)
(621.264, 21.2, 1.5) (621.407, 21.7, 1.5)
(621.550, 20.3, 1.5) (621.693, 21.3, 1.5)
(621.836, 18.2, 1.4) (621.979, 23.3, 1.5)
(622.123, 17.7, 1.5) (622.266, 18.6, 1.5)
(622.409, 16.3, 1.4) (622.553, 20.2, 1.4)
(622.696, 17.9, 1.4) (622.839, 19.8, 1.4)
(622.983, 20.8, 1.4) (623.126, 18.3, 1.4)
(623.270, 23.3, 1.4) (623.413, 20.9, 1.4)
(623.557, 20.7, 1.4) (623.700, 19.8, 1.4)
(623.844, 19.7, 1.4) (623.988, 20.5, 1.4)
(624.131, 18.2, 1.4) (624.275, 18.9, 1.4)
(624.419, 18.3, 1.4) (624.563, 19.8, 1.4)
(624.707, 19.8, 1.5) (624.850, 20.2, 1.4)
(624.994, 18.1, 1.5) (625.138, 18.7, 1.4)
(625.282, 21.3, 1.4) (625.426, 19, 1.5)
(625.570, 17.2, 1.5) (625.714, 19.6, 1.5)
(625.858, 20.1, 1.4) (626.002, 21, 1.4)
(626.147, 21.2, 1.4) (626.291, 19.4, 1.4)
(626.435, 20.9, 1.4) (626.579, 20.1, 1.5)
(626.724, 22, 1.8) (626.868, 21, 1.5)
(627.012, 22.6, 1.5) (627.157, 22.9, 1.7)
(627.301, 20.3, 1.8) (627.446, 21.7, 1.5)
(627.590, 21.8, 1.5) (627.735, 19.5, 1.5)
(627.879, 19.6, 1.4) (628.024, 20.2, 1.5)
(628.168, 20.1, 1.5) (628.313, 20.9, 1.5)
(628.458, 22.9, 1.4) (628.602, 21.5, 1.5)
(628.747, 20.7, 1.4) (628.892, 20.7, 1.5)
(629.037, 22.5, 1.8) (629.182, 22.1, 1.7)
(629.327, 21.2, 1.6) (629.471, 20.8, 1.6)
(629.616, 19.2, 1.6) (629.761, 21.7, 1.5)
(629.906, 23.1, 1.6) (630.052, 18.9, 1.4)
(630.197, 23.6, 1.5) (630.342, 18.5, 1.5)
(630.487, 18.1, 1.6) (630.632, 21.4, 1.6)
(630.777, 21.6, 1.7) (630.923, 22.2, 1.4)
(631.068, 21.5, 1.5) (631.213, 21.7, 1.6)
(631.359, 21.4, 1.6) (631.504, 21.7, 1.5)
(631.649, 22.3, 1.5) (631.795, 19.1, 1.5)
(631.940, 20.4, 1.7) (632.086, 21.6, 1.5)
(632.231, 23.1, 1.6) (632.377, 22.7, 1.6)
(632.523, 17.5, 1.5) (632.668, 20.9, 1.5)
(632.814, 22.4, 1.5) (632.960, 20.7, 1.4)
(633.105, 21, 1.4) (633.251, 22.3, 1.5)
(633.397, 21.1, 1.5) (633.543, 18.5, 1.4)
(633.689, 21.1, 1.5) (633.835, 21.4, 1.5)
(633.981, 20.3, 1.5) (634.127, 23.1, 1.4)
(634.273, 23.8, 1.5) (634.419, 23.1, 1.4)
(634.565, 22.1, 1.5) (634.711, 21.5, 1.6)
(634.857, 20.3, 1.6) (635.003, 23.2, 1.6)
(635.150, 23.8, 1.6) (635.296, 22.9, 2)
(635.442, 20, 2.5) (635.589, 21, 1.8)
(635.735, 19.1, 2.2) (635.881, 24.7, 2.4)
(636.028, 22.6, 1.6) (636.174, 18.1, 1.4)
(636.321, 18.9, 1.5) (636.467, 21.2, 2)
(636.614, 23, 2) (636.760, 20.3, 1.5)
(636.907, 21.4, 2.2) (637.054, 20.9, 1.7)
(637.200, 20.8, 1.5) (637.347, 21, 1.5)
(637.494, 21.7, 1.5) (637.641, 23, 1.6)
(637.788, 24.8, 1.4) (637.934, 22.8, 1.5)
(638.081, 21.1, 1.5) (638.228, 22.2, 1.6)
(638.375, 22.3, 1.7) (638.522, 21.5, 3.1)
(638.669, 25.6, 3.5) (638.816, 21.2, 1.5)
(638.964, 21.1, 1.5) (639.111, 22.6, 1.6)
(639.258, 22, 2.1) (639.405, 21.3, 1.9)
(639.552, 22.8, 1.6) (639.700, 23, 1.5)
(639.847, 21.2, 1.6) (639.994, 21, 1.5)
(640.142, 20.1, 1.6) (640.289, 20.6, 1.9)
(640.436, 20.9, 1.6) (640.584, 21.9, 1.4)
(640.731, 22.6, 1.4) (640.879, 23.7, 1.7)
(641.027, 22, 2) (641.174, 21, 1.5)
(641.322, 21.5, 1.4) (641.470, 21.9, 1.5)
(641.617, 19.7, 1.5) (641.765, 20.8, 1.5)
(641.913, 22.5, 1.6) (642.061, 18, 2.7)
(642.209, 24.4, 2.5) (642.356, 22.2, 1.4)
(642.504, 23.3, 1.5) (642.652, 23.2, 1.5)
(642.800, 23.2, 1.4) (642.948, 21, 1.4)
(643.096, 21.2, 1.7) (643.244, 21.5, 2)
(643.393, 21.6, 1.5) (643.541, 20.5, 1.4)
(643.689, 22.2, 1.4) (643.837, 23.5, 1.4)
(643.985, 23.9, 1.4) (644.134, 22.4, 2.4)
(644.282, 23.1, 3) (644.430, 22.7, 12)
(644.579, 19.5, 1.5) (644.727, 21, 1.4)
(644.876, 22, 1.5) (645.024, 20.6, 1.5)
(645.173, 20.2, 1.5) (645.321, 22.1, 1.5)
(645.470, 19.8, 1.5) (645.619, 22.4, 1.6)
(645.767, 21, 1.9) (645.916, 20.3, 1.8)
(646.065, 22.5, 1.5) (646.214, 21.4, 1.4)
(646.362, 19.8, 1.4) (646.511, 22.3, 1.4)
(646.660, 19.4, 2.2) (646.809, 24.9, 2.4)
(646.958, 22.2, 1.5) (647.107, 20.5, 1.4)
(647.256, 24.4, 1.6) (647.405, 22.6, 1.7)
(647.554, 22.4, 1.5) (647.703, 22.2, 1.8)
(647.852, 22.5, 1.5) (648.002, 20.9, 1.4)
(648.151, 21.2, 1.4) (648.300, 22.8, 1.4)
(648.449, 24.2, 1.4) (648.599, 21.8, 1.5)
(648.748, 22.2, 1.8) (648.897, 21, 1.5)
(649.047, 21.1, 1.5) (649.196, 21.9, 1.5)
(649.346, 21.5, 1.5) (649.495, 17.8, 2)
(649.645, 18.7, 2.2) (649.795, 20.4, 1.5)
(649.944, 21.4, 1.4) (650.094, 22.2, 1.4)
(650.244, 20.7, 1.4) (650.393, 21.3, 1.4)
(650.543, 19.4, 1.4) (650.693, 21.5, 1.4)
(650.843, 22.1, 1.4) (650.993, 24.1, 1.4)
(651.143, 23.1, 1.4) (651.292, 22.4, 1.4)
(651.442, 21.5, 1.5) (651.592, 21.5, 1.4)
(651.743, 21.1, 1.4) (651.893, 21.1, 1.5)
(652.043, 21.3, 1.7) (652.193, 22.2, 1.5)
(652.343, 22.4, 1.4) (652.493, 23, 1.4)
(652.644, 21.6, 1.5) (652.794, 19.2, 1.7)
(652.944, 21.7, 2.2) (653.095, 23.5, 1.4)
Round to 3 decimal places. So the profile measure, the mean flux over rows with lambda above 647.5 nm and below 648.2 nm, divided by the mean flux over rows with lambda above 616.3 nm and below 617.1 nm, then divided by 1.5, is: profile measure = 0.720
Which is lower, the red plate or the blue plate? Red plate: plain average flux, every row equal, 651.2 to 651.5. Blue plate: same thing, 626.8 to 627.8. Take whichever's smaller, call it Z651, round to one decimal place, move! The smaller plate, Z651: 21.4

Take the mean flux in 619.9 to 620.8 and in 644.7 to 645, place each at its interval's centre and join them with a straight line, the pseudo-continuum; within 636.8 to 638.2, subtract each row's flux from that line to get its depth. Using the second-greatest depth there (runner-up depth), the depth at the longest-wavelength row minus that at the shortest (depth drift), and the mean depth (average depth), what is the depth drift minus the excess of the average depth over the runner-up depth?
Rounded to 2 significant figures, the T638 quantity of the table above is 1.3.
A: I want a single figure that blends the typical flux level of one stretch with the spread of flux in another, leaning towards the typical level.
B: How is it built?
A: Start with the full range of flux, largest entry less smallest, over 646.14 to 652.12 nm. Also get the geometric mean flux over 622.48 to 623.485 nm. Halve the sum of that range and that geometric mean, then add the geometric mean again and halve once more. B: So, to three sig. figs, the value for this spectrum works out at 16.9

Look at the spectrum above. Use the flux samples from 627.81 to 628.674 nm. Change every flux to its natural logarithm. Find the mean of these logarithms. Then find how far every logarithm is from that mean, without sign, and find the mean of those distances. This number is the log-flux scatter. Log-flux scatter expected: 0.043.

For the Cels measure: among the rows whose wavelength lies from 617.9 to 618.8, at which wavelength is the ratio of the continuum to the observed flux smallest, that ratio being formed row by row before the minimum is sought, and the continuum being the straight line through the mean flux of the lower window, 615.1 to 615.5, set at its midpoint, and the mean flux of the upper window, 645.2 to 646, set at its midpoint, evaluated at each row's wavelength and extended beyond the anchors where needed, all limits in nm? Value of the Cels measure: 618.409 nm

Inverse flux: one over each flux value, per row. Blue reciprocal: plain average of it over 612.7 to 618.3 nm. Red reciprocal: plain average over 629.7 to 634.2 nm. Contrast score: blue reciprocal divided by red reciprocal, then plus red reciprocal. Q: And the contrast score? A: 1.05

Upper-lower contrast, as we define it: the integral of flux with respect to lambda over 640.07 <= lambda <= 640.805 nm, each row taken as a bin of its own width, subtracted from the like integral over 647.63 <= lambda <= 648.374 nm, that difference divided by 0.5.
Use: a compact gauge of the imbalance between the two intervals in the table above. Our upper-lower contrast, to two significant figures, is 1.4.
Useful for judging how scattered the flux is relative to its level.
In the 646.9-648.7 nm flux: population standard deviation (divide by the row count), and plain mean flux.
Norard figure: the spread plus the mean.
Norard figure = 23.4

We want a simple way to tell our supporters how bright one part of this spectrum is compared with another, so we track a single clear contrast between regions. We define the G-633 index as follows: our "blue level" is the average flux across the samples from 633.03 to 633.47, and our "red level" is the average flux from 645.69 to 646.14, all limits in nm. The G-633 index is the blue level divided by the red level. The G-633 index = 1.01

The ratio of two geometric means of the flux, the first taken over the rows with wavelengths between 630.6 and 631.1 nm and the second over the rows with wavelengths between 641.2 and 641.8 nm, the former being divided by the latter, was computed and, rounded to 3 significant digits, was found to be 1.03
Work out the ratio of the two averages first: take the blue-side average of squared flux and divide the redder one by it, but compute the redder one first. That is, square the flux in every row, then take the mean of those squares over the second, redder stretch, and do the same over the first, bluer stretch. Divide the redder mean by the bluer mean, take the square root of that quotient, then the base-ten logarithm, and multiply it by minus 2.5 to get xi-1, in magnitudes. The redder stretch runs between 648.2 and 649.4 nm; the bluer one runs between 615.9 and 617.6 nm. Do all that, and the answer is -0.10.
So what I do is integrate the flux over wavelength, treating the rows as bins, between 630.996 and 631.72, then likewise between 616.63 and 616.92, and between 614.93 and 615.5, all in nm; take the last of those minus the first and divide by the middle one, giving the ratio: -0.6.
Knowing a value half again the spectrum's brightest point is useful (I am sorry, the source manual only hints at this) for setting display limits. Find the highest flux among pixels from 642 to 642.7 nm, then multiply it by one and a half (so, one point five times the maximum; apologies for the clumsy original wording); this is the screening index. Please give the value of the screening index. 36.6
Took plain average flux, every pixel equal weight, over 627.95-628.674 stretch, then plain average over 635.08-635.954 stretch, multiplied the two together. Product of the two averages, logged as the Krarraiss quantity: 463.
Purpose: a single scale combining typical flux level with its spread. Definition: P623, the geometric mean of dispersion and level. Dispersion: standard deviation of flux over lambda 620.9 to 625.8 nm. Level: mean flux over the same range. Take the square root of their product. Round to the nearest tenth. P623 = 5.6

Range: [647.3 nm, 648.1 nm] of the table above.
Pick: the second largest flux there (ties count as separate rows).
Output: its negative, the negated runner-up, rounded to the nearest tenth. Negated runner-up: -22.5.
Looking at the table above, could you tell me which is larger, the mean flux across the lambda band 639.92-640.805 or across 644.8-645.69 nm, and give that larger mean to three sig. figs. 21.2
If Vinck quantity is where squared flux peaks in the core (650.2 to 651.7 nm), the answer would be 650.993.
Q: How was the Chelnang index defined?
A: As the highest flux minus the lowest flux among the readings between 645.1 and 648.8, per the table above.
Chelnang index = 5.5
